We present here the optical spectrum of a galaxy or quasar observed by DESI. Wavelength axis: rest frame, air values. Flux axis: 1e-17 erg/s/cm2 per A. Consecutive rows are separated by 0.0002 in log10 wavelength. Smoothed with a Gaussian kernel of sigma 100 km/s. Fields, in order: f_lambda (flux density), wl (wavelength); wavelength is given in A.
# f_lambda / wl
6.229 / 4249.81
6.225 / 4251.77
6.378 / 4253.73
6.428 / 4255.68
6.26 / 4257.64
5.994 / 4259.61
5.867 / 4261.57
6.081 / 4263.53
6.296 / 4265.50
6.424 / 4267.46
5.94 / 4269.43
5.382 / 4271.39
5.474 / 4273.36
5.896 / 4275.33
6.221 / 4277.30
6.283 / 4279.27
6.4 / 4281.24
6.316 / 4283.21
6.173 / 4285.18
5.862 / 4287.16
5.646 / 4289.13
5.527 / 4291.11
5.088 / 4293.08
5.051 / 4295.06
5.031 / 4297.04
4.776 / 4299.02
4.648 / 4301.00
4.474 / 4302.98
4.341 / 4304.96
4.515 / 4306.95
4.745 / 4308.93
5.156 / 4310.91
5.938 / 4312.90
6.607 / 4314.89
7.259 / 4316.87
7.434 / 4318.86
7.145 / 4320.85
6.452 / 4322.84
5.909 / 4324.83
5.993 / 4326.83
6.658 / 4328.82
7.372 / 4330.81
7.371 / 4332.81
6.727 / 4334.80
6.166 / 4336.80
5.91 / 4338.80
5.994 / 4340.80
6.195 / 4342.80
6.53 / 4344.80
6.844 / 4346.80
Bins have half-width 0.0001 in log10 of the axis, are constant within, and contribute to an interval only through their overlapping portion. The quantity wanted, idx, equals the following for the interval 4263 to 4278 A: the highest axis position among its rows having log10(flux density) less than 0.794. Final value 4277.30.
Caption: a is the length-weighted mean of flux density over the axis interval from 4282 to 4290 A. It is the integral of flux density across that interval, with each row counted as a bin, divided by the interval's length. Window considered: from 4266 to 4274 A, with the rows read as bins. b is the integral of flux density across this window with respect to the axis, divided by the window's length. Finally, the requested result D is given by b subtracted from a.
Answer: 0.2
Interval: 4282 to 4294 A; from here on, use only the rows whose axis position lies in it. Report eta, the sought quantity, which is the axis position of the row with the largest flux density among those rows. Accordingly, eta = 4283.21 A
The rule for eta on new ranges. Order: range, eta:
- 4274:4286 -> 4281.24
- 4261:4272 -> 4267.46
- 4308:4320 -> 4318.86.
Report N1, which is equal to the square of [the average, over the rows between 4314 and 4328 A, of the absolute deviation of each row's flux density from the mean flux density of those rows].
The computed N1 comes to 0.26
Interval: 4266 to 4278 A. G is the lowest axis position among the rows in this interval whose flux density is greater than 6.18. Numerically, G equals 4267.46 A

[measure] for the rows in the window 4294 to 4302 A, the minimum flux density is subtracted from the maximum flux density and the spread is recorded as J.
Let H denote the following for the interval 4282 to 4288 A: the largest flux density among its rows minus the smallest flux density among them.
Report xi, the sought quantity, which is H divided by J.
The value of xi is 1.1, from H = 0.5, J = 0.4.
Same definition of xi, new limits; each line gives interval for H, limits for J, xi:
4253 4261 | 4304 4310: 1.1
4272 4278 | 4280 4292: 0.9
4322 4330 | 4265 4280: 0.7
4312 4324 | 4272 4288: 1.6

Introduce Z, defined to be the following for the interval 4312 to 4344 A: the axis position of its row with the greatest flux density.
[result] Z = 4318.86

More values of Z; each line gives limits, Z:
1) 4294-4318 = 4316.87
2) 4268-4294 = 4281.24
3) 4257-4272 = 4267.46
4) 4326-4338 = 4330.81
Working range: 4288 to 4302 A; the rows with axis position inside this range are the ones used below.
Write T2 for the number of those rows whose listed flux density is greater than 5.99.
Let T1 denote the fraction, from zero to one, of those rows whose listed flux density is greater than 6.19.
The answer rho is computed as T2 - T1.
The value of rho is 0.0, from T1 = 0.00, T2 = 0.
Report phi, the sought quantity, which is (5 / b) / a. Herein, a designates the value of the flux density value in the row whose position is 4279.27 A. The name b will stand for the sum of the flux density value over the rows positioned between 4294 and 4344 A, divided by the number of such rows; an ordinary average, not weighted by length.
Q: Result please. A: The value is 0.135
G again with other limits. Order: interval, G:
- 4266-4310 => 4267.46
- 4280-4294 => 4281.24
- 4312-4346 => 4314.89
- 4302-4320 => 4314.89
